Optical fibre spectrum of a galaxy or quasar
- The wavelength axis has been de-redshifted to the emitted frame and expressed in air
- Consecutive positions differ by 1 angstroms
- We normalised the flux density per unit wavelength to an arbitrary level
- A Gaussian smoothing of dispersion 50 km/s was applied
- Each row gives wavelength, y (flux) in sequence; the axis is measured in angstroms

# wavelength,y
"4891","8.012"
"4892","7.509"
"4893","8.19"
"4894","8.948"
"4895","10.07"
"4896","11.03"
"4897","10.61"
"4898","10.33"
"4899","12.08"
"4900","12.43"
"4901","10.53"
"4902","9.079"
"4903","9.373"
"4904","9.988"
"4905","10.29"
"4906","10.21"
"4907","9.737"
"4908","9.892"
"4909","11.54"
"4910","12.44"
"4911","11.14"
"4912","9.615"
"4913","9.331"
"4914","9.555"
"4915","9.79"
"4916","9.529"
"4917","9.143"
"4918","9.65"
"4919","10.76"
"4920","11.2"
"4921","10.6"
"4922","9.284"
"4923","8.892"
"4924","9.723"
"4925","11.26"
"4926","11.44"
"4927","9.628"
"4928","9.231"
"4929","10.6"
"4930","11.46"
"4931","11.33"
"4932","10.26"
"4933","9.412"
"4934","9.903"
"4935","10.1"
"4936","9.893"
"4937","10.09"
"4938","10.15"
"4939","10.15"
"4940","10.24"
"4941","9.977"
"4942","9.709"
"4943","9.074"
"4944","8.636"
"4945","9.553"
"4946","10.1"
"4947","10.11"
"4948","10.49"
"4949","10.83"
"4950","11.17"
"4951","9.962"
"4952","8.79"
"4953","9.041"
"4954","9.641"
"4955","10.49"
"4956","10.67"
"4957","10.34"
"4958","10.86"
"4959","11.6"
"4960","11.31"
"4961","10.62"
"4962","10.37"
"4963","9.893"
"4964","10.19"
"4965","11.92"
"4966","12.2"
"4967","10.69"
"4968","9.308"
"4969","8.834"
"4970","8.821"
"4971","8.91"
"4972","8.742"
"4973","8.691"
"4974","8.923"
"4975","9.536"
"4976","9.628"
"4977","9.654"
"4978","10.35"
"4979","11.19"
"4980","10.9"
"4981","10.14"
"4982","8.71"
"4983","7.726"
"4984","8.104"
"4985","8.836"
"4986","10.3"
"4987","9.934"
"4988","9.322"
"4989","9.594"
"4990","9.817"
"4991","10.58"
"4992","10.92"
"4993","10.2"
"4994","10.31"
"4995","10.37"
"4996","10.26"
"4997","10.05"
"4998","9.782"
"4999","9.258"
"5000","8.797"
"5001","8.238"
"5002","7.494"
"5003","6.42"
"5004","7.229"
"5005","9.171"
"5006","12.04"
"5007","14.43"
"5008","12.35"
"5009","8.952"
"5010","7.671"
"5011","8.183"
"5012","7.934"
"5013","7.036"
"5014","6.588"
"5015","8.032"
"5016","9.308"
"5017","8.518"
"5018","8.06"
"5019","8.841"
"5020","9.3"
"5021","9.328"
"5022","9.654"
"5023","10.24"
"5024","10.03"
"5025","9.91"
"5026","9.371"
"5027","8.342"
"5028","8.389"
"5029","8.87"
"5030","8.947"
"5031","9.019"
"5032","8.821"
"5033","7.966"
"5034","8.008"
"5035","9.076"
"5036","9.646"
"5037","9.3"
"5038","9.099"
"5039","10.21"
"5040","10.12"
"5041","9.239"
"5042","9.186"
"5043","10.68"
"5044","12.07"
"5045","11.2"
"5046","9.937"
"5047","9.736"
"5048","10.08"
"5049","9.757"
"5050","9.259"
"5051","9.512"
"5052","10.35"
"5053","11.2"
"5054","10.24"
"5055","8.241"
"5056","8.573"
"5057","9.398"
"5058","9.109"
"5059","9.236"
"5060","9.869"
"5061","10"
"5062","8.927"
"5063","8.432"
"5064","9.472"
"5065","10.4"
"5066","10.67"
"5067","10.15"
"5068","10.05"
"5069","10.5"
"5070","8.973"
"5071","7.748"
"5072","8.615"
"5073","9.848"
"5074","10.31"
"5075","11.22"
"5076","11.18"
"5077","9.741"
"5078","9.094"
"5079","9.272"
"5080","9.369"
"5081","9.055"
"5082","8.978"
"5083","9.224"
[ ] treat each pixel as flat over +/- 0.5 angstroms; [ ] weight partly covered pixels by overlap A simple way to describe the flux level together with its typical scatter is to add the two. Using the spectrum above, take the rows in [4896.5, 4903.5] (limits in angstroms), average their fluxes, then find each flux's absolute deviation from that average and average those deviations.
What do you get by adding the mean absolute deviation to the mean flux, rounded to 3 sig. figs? 11.6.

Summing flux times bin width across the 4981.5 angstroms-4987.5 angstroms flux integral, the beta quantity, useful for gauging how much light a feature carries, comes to 53.6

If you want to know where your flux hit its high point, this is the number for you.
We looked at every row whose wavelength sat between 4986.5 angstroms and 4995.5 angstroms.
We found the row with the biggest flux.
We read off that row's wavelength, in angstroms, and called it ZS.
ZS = 4992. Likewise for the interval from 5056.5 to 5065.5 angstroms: 5065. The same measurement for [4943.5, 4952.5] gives 4950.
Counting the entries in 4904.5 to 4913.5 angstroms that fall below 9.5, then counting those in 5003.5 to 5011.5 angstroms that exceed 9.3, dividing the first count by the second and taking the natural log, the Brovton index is -1.1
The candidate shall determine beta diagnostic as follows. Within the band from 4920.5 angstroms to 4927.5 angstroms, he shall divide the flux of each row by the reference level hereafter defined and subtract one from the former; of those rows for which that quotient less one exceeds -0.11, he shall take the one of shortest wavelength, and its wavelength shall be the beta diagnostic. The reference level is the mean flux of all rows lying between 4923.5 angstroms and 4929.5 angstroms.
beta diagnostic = 4921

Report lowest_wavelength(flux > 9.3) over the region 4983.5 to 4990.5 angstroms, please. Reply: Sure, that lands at 4986 angstroms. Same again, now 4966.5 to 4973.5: 4967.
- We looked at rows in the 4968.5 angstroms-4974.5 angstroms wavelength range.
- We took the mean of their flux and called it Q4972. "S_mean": 8.8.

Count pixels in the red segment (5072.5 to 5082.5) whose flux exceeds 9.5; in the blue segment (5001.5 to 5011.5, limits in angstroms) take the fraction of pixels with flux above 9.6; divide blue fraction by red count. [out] 0.060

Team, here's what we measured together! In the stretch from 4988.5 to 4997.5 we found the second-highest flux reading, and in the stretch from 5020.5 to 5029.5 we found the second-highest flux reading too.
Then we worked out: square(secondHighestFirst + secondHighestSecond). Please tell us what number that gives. 425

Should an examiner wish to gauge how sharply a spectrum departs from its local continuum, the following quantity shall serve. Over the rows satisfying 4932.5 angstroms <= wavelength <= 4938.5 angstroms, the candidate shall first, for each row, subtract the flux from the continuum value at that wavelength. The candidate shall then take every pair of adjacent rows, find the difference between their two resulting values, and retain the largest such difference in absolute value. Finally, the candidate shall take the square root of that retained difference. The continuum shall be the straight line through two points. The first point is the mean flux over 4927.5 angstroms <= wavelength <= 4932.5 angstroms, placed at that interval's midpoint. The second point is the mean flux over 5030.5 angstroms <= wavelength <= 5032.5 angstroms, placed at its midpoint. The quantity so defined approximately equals 0.71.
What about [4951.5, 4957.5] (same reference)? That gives 0.93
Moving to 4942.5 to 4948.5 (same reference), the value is 0.97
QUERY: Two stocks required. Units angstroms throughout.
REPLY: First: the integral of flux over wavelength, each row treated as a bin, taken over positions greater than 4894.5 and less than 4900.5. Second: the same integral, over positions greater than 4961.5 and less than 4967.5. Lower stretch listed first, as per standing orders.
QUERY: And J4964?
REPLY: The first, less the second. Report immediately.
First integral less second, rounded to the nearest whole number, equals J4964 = 1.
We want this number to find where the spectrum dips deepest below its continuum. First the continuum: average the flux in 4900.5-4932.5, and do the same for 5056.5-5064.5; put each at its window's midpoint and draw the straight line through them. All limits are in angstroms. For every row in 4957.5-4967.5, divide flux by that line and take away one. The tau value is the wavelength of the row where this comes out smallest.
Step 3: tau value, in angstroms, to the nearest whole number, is 4963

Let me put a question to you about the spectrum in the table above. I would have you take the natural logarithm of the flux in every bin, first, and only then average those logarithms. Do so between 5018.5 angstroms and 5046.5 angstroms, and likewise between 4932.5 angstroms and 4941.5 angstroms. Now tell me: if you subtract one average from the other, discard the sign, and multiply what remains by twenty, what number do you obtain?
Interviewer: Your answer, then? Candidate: 1.2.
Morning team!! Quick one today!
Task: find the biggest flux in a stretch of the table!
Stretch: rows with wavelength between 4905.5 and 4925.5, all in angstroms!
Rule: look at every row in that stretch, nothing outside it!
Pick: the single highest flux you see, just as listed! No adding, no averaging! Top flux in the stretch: 12.44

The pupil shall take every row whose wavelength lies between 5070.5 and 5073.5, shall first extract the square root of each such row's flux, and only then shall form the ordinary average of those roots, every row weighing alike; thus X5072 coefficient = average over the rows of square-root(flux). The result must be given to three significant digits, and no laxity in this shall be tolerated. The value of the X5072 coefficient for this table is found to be 2.95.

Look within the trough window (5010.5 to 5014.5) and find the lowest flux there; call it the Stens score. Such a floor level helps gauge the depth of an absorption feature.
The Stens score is 6.588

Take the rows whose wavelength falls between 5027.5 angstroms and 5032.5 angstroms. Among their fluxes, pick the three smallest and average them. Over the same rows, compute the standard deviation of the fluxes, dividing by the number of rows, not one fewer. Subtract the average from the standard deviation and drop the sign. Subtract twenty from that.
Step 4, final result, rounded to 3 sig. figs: -11.5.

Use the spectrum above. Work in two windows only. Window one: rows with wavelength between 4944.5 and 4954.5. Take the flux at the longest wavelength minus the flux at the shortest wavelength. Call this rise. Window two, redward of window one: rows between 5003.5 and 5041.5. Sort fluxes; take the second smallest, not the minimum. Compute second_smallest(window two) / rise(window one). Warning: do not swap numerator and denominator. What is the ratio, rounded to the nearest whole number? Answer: 80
